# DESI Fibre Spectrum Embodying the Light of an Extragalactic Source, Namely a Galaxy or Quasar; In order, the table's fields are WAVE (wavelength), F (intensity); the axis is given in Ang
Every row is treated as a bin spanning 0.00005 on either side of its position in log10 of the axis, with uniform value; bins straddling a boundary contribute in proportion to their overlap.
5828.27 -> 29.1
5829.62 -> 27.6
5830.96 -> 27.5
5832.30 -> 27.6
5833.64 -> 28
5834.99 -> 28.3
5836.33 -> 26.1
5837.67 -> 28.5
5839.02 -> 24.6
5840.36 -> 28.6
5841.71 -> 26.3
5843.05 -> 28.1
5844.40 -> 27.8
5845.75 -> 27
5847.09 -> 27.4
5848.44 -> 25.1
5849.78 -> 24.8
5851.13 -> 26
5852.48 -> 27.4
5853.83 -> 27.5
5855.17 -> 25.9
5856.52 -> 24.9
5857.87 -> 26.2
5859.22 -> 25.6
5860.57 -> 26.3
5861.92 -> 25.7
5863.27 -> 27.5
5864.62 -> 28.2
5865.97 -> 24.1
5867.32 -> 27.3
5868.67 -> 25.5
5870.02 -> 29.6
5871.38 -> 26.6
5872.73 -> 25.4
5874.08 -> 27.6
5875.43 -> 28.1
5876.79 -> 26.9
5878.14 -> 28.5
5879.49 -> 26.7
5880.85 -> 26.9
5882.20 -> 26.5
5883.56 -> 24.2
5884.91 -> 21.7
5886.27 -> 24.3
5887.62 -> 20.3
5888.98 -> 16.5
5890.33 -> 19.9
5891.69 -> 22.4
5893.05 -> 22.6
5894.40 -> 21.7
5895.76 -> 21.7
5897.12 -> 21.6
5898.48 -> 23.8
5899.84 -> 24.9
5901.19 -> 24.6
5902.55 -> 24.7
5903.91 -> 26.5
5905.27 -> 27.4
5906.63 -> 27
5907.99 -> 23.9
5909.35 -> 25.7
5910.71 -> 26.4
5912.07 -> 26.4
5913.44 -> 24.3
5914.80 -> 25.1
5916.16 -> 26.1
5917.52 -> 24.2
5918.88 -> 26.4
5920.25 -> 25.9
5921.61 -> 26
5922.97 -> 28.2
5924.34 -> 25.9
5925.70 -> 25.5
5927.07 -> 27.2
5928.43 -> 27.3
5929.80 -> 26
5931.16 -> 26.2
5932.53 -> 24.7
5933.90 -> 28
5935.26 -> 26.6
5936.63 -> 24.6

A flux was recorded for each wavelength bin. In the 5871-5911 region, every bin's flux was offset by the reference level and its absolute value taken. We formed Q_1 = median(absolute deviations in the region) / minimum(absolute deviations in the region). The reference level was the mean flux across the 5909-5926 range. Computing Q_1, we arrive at 10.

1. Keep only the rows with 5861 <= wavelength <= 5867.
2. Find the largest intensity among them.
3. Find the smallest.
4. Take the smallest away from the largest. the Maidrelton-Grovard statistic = 4.1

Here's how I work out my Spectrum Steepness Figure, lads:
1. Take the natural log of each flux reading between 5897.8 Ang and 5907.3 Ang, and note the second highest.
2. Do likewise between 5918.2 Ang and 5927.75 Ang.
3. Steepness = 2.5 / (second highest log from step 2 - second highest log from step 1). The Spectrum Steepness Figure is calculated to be 339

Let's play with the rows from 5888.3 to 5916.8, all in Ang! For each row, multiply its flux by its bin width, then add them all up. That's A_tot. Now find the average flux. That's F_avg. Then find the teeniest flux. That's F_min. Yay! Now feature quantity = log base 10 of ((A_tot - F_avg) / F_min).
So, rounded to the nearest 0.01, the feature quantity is 1.60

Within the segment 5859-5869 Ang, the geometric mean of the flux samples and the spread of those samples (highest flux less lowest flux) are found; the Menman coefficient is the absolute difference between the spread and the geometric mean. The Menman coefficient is 22.1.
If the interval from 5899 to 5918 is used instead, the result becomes 22.0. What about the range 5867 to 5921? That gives 11.6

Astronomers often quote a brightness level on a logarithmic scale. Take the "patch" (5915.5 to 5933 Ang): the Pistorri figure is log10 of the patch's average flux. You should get 1.42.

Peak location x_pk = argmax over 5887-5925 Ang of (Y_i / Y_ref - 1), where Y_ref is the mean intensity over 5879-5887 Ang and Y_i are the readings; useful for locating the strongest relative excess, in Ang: 5922.97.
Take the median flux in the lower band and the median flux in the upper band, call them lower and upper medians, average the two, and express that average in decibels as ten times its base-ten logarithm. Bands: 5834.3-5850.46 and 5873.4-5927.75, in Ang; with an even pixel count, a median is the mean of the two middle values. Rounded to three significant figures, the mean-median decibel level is 14.2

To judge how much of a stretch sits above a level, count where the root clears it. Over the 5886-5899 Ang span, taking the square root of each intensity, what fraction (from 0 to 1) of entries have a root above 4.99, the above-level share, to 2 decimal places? 0.00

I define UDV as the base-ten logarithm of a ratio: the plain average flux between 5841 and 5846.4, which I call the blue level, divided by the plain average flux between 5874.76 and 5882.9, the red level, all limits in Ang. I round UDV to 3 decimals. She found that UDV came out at 0.001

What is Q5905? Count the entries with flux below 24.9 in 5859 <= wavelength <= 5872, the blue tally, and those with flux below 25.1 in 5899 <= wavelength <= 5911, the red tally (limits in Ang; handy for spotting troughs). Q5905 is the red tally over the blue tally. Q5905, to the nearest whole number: 4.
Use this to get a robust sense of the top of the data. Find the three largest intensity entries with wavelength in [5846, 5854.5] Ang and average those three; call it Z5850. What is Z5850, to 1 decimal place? 27.4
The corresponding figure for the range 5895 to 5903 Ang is 24.7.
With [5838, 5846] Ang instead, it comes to 28.2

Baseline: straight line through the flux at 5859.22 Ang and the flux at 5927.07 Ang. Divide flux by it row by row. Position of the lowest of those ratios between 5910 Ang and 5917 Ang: 5913.44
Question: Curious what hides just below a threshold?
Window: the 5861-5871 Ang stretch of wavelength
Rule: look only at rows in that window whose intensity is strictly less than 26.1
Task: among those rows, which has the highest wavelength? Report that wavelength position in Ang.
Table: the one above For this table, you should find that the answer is 5868.67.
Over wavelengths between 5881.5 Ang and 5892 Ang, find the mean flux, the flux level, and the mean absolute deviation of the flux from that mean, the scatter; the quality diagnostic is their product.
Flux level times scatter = 52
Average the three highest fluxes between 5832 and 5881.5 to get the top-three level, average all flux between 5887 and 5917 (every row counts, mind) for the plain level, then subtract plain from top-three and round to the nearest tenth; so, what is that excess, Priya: 5.1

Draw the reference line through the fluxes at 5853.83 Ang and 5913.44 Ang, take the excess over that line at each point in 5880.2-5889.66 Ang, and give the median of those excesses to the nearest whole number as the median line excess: -2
